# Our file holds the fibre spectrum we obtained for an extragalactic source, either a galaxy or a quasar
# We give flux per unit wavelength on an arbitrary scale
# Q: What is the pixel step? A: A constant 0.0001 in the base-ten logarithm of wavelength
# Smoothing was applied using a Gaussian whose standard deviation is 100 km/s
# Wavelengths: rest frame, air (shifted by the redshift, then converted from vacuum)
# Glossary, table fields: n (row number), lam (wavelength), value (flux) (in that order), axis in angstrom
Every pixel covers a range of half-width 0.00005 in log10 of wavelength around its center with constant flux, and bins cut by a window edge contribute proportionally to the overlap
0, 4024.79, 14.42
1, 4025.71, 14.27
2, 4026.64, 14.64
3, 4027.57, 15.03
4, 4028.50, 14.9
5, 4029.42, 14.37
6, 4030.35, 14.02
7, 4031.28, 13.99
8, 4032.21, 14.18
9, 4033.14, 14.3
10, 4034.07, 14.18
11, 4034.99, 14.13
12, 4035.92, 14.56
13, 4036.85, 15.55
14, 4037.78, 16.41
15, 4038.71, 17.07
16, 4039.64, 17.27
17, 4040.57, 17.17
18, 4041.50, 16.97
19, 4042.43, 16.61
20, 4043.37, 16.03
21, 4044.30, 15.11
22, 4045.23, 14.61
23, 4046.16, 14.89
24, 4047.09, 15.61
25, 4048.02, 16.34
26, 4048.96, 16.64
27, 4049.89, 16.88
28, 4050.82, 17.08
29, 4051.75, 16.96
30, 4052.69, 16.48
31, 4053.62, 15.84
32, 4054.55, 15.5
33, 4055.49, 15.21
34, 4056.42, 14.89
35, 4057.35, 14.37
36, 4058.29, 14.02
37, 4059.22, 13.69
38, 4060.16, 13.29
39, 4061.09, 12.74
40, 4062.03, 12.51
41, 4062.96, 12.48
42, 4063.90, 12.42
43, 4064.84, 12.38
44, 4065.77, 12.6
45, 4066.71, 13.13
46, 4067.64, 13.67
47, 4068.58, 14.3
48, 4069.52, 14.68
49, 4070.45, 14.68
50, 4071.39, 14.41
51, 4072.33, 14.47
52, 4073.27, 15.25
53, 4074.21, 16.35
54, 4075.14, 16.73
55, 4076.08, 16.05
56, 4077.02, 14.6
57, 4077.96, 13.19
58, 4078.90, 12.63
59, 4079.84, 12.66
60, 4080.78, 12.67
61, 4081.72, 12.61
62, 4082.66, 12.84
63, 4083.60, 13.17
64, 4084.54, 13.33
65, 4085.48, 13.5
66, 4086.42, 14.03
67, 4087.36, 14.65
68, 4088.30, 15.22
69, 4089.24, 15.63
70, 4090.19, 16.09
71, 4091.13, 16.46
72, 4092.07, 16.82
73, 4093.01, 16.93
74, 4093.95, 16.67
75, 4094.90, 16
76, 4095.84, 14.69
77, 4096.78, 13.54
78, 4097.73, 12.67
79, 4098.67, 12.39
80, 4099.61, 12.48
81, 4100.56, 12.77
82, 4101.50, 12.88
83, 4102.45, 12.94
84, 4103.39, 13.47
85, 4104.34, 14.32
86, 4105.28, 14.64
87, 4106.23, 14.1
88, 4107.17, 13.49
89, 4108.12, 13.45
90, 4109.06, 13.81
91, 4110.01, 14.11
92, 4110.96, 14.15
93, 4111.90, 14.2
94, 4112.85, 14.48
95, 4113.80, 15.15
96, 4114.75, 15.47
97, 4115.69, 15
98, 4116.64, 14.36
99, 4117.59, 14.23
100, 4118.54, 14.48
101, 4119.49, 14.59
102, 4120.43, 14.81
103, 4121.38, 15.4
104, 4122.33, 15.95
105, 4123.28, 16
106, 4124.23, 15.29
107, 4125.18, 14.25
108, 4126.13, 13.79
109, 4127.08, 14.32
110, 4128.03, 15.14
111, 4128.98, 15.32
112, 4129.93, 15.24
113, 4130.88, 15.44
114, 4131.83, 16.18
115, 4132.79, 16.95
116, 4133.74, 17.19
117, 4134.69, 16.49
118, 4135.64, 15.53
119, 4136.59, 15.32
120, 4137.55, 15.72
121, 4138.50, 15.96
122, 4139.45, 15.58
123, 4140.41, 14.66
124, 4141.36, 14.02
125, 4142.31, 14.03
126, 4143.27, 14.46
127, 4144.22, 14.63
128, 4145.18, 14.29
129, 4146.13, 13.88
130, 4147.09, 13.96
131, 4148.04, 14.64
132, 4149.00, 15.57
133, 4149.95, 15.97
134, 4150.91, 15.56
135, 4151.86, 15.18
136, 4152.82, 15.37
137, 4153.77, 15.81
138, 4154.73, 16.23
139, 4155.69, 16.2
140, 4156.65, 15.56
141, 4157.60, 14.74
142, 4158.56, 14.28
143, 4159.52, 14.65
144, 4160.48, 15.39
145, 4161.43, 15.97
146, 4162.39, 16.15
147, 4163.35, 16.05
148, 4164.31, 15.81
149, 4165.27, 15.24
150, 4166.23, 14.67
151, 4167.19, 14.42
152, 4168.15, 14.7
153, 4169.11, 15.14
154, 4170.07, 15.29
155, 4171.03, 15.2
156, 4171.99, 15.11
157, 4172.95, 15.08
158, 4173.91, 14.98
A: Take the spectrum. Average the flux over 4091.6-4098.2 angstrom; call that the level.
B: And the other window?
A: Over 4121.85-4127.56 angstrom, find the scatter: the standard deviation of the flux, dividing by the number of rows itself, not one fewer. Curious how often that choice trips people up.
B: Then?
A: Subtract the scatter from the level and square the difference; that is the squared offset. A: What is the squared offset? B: 209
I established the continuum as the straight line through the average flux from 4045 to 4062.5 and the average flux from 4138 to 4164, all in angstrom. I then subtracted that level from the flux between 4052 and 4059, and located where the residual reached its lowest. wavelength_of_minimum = 4058.29 angstrom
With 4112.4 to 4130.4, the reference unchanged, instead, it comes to 4126.13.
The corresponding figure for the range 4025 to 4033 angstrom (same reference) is 4031.28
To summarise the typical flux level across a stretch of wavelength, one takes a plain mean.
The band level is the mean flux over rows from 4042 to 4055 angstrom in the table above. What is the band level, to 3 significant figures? 16.0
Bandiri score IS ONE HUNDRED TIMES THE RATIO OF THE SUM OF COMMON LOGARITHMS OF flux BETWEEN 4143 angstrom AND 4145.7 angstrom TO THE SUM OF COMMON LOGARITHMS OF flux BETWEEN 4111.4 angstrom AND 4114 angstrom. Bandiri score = 100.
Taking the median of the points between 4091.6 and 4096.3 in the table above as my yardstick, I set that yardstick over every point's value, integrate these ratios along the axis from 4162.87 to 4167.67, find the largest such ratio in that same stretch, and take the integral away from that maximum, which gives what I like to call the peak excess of -4.10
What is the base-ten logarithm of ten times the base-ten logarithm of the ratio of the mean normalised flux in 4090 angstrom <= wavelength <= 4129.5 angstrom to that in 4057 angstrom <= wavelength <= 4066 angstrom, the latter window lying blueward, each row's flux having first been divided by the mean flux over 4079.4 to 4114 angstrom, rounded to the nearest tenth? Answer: -0.3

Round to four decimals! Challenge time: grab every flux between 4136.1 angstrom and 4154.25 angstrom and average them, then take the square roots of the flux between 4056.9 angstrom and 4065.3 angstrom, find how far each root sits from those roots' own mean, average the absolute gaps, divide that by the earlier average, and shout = 0.0061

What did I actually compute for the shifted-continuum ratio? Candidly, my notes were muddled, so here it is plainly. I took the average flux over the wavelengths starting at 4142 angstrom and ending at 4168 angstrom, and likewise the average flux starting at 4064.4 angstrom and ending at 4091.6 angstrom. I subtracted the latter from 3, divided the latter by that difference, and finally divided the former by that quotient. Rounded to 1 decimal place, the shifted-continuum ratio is -11.9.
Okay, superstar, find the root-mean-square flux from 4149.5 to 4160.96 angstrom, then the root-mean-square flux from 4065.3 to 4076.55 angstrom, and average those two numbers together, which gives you 15.1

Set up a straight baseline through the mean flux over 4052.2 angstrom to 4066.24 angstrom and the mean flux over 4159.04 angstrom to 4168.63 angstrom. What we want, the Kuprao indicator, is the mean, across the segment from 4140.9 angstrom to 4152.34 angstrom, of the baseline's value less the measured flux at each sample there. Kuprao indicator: 0.39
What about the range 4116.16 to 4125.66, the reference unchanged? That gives -0.21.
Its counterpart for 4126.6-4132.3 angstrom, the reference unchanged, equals -0.43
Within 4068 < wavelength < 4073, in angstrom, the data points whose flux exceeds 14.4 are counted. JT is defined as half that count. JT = 2.0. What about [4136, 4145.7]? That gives 3.5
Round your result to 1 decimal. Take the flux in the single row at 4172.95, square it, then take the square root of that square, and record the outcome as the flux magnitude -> 15.1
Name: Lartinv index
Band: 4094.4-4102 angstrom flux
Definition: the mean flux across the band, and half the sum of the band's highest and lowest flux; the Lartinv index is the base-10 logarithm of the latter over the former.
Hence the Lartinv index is 0.024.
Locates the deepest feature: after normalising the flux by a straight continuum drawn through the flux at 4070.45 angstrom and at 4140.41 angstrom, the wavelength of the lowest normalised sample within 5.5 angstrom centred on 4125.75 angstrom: 4126.13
